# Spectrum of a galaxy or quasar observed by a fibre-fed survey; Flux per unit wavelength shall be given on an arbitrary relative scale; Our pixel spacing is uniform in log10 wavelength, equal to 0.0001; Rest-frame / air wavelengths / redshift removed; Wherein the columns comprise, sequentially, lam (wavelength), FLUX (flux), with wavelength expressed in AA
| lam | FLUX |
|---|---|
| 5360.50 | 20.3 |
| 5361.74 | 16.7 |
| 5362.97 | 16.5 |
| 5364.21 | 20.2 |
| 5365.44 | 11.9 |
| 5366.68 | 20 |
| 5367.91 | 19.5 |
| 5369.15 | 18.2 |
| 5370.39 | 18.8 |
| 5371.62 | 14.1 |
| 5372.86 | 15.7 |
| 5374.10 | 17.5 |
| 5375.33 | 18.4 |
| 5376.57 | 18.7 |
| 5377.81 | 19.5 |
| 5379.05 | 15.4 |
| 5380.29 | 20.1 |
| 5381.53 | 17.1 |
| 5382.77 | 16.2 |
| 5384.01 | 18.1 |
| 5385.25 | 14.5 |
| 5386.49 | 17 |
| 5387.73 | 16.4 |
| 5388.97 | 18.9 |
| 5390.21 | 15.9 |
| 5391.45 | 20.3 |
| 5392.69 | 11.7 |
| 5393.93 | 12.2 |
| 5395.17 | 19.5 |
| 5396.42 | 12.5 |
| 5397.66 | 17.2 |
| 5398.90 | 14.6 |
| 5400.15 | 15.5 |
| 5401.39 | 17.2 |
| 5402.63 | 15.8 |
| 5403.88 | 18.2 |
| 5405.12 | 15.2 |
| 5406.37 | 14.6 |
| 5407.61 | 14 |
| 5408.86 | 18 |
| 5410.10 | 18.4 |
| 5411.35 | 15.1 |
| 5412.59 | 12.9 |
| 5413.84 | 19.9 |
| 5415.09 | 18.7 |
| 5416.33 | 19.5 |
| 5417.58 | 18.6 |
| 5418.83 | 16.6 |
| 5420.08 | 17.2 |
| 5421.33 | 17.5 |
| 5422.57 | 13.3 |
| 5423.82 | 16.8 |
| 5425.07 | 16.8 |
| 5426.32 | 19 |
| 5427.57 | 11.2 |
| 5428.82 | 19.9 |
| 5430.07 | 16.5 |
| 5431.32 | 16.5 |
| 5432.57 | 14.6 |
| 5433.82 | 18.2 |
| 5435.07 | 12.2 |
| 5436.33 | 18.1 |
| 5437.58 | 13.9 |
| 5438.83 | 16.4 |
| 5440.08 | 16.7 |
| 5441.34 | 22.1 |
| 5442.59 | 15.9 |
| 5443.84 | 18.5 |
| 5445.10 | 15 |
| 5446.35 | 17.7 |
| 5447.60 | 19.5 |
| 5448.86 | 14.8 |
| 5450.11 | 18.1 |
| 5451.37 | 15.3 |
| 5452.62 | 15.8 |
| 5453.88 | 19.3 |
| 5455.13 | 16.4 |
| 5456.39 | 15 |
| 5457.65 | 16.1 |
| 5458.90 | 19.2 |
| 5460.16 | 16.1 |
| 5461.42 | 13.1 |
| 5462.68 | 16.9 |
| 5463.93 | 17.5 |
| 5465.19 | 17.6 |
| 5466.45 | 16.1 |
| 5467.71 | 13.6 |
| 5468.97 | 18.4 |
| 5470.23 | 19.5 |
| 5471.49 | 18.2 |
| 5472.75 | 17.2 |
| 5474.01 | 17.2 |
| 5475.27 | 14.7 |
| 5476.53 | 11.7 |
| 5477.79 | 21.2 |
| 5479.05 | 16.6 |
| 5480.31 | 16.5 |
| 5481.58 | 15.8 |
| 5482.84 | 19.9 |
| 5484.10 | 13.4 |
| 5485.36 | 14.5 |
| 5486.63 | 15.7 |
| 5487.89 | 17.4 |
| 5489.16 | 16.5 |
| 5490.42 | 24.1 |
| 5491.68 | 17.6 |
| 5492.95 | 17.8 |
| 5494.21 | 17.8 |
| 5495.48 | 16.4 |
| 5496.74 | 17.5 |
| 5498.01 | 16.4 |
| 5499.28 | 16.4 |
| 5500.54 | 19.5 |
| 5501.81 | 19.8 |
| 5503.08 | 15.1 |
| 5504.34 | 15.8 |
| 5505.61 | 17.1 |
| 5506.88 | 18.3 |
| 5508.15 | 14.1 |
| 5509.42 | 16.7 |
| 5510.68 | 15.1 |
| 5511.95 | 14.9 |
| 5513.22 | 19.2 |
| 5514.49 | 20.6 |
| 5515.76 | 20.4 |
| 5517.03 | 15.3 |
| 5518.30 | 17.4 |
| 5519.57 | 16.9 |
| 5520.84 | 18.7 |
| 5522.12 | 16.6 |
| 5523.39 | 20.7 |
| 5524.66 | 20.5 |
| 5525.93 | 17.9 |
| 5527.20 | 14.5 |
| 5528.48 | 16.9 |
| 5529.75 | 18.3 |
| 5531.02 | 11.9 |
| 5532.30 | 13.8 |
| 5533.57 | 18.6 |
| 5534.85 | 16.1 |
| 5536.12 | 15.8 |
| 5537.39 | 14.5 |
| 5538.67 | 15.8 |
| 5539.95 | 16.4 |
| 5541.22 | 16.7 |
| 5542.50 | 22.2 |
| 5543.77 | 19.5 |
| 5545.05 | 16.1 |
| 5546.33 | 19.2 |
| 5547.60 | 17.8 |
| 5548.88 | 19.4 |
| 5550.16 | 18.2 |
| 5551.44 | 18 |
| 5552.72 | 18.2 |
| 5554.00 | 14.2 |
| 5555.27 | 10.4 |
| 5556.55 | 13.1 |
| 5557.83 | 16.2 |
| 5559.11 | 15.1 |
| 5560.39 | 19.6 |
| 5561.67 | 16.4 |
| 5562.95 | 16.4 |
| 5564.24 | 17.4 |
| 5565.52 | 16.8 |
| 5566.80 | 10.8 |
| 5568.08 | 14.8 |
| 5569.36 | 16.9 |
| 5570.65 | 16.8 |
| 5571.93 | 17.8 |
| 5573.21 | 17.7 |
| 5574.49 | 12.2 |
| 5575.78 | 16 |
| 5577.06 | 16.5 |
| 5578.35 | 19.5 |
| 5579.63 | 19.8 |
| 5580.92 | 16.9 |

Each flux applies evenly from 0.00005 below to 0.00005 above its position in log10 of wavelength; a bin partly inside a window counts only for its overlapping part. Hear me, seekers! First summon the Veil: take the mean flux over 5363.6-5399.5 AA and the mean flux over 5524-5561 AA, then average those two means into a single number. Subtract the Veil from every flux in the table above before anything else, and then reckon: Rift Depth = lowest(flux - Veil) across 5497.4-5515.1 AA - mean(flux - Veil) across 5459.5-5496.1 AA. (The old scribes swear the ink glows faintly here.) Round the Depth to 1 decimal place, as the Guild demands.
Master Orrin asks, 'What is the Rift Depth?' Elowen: -2.8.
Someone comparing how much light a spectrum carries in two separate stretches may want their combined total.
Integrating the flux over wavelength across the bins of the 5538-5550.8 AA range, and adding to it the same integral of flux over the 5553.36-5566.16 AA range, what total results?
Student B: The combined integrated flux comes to 431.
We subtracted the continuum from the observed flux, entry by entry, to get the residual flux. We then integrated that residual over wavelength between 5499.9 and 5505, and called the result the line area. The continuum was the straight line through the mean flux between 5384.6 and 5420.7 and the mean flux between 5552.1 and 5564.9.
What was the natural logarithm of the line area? 2.1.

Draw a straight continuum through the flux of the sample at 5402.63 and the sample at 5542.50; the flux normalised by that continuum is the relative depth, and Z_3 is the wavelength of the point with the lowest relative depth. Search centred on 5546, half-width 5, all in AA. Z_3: 5545.05 AA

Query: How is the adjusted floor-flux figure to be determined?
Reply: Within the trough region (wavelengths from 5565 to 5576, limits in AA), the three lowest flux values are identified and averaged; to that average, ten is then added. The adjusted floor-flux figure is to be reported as 22.6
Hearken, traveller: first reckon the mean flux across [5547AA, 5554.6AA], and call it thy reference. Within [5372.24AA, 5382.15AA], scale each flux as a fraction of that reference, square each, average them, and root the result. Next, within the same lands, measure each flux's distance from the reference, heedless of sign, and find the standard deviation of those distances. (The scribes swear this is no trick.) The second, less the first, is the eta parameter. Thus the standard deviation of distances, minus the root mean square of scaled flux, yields -0.2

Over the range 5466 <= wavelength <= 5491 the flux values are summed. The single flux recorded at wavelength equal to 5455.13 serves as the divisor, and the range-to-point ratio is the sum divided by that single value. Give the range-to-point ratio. 20.6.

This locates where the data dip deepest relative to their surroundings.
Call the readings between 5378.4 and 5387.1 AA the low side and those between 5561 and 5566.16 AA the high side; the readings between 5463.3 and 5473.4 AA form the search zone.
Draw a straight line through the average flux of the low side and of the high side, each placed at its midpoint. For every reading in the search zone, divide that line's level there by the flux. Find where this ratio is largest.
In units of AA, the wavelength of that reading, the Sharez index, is 5467.71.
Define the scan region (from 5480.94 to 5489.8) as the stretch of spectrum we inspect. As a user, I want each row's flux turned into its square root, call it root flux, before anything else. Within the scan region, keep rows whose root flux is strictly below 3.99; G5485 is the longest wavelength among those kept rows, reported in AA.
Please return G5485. 5486.63 AA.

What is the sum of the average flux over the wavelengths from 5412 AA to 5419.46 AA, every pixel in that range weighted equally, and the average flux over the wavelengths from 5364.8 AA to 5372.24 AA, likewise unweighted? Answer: 34.8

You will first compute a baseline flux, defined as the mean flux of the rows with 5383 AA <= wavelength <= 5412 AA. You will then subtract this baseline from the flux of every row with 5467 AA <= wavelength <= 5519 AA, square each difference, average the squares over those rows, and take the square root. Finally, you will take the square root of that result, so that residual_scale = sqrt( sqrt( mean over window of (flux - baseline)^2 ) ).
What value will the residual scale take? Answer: 1.60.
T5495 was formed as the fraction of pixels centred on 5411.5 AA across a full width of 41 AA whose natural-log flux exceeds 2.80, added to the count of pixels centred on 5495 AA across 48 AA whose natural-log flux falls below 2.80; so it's 15.6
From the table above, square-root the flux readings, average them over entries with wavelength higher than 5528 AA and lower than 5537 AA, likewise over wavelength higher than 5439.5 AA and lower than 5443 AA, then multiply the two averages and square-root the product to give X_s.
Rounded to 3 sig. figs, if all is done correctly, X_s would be 4.12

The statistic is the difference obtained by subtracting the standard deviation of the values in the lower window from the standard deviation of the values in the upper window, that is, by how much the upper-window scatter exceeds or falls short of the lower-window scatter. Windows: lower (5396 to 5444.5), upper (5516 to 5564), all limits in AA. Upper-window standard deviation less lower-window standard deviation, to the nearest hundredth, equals 0.07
